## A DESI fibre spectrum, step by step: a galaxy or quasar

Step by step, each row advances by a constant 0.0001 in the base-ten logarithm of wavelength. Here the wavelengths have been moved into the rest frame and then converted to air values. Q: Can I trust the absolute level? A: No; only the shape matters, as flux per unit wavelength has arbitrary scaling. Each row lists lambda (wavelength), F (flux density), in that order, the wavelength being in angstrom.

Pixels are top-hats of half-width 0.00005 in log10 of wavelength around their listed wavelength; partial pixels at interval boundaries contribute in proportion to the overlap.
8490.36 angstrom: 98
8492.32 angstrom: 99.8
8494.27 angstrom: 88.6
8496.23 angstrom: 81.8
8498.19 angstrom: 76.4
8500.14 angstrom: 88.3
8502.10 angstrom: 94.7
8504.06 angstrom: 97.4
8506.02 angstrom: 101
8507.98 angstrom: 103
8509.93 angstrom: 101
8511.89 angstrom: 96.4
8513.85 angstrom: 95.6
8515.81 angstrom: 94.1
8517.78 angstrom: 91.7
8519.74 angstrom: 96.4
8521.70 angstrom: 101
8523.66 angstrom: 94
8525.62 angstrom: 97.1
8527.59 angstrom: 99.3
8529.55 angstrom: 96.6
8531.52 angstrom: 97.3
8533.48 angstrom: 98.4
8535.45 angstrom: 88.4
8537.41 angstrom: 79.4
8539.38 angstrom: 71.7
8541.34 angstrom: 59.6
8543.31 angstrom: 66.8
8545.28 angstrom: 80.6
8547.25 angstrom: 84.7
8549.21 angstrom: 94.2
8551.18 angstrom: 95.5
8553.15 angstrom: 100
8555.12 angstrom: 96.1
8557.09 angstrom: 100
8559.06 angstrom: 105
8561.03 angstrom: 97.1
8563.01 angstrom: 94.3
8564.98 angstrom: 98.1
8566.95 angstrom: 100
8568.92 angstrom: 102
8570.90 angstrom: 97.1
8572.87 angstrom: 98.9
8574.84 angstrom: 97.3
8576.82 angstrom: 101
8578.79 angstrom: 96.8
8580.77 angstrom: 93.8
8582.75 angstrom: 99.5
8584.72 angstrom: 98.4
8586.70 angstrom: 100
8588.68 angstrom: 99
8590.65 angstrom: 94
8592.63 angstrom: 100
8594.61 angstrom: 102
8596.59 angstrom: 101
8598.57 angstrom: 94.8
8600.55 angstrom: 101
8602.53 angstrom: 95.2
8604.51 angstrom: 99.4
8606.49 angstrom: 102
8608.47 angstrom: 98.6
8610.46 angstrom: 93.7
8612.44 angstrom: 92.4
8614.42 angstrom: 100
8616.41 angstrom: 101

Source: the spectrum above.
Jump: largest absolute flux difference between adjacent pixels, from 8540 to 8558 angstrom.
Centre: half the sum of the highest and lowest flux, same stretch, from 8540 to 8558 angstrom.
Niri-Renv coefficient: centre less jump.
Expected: 66.0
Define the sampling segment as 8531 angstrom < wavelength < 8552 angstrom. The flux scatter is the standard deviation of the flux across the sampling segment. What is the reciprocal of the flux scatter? 0.08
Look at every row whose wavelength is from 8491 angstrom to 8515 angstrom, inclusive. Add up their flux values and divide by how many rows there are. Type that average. 93.7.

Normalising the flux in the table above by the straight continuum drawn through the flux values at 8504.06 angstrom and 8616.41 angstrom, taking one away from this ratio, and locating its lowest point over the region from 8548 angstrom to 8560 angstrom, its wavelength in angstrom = 8549.21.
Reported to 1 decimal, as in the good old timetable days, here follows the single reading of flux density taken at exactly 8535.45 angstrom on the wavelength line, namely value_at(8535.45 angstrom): 88.4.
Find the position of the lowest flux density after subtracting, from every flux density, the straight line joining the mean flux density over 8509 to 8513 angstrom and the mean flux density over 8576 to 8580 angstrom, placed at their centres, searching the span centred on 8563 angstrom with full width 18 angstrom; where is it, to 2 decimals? 8563.01 angstrom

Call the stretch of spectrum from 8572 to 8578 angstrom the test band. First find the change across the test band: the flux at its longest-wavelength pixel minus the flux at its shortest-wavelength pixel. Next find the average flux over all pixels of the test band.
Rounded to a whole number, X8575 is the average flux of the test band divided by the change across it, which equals 47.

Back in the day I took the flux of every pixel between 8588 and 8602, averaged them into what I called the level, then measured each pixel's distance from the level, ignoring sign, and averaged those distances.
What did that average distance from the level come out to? 2.5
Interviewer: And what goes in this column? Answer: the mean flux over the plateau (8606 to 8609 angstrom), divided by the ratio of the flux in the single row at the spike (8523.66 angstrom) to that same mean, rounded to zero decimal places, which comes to 107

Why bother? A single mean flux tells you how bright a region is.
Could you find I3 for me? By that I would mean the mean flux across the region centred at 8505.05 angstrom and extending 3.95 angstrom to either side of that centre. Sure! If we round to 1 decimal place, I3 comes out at 99.0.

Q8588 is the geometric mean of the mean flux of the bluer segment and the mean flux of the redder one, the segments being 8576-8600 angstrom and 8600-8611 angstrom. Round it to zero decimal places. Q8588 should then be 98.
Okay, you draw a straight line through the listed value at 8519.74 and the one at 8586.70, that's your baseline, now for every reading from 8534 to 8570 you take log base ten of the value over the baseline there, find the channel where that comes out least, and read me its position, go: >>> 8541.34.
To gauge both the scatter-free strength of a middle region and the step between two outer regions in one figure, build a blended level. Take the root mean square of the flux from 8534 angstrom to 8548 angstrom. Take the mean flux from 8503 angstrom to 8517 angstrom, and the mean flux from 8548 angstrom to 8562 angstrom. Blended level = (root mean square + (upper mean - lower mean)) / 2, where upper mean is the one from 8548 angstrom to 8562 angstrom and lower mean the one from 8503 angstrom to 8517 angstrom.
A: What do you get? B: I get 38.2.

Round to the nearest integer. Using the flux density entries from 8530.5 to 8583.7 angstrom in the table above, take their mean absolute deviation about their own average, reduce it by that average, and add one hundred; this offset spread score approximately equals 16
